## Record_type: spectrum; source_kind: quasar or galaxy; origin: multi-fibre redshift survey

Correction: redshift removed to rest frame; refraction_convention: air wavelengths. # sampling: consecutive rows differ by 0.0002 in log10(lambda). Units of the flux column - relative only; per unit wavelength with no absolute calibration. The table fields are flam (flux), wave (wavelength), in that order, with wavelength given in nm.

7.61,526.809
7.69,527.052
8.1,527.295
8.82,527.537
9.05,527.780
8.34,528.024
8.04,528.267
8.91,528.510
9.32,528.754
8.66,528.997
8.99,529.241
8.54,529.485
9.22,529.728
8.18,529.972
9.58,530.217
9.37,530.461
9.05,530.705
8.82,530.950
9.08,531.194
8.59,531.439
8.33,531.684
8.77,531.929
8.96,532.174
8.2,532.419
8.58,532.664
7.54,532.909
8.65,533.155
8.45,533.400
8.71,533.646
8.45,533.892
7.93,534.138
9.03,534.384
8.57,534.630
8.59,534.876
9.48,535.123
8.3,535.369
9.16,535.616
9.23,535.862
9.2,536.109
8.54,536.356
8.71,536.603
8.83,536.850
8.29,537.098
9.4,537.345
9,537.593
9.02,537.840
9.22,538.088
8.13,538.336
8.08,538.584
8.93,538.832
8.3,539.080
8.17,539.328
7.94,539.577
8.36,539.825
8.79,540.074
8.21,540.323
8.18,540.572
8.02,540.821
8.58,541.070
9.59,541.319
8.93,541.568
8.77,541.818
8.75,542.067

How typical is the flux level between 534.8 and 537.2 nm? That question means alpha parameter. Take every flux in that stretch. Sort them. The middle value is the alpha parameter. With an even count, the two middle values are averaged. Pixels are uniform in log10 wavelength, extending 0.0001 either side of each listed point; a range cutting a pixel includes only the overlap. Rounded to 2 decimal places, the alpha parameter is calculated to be 8.77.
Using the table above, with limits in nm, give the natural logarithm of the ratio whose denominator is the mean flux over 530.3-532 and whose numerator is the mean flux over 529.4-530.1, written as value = -0.02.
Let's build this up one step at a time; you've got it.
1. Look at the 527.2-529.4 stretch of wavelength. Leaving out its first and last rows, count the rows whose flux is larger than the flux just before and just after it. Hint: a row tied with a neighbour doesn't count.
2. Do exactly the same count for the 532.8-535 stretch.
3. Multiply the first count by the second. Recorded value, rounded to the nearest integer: 6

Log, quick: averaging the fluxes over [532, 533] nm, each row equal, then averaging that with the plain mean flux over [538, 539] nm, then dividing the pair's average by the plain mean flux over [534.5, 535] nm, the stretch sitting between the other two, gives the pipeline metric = 0.99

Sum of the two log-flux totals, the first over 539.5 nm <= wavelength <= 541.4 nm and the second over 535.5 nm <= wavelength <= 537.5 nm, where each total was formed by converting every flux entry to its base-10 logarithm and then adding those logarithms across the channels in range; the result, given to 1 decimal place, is 15.0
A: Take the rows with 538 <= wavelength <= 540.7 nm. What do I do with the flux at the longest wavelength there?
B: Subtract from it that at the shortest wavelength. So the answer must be -1.0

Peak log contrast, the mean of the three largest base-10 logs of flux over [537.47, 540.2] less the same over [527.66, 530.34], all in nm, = -0.014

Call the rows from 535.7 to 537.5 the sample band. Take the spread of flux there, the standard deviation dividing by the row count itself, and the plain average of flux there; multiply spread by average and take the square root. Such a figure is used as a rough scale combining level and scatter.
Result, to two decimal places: 1.83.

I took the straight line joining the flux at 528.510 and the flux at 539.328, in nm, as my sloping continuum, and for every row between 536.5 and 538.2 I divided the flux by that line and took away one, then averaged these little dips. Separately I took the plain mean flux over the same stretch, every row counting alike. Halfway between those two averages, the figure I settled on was 4.50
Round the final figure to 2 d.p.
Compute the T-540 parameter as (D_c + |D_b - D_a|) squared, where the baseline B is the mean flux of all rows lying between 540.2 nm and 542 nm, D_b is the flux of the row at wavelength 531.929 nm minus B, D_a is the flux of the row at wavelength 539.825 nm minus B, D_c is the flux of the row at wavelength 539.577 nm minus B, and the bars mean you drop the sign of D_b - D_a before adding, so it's 0.07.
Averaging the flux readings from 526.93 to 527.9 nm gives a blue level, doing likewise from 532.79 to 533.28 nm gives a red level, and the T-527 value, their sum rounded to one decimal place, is 16.5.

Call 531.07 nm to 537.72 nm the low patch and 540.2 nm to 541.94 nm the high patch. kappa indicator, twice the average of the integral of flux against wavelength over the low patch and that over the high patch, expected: 73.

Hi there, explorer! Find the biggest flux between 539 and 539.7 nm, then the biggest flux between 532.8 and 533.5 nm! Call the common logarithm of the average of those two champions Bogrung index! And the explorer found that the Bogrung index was 0.928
